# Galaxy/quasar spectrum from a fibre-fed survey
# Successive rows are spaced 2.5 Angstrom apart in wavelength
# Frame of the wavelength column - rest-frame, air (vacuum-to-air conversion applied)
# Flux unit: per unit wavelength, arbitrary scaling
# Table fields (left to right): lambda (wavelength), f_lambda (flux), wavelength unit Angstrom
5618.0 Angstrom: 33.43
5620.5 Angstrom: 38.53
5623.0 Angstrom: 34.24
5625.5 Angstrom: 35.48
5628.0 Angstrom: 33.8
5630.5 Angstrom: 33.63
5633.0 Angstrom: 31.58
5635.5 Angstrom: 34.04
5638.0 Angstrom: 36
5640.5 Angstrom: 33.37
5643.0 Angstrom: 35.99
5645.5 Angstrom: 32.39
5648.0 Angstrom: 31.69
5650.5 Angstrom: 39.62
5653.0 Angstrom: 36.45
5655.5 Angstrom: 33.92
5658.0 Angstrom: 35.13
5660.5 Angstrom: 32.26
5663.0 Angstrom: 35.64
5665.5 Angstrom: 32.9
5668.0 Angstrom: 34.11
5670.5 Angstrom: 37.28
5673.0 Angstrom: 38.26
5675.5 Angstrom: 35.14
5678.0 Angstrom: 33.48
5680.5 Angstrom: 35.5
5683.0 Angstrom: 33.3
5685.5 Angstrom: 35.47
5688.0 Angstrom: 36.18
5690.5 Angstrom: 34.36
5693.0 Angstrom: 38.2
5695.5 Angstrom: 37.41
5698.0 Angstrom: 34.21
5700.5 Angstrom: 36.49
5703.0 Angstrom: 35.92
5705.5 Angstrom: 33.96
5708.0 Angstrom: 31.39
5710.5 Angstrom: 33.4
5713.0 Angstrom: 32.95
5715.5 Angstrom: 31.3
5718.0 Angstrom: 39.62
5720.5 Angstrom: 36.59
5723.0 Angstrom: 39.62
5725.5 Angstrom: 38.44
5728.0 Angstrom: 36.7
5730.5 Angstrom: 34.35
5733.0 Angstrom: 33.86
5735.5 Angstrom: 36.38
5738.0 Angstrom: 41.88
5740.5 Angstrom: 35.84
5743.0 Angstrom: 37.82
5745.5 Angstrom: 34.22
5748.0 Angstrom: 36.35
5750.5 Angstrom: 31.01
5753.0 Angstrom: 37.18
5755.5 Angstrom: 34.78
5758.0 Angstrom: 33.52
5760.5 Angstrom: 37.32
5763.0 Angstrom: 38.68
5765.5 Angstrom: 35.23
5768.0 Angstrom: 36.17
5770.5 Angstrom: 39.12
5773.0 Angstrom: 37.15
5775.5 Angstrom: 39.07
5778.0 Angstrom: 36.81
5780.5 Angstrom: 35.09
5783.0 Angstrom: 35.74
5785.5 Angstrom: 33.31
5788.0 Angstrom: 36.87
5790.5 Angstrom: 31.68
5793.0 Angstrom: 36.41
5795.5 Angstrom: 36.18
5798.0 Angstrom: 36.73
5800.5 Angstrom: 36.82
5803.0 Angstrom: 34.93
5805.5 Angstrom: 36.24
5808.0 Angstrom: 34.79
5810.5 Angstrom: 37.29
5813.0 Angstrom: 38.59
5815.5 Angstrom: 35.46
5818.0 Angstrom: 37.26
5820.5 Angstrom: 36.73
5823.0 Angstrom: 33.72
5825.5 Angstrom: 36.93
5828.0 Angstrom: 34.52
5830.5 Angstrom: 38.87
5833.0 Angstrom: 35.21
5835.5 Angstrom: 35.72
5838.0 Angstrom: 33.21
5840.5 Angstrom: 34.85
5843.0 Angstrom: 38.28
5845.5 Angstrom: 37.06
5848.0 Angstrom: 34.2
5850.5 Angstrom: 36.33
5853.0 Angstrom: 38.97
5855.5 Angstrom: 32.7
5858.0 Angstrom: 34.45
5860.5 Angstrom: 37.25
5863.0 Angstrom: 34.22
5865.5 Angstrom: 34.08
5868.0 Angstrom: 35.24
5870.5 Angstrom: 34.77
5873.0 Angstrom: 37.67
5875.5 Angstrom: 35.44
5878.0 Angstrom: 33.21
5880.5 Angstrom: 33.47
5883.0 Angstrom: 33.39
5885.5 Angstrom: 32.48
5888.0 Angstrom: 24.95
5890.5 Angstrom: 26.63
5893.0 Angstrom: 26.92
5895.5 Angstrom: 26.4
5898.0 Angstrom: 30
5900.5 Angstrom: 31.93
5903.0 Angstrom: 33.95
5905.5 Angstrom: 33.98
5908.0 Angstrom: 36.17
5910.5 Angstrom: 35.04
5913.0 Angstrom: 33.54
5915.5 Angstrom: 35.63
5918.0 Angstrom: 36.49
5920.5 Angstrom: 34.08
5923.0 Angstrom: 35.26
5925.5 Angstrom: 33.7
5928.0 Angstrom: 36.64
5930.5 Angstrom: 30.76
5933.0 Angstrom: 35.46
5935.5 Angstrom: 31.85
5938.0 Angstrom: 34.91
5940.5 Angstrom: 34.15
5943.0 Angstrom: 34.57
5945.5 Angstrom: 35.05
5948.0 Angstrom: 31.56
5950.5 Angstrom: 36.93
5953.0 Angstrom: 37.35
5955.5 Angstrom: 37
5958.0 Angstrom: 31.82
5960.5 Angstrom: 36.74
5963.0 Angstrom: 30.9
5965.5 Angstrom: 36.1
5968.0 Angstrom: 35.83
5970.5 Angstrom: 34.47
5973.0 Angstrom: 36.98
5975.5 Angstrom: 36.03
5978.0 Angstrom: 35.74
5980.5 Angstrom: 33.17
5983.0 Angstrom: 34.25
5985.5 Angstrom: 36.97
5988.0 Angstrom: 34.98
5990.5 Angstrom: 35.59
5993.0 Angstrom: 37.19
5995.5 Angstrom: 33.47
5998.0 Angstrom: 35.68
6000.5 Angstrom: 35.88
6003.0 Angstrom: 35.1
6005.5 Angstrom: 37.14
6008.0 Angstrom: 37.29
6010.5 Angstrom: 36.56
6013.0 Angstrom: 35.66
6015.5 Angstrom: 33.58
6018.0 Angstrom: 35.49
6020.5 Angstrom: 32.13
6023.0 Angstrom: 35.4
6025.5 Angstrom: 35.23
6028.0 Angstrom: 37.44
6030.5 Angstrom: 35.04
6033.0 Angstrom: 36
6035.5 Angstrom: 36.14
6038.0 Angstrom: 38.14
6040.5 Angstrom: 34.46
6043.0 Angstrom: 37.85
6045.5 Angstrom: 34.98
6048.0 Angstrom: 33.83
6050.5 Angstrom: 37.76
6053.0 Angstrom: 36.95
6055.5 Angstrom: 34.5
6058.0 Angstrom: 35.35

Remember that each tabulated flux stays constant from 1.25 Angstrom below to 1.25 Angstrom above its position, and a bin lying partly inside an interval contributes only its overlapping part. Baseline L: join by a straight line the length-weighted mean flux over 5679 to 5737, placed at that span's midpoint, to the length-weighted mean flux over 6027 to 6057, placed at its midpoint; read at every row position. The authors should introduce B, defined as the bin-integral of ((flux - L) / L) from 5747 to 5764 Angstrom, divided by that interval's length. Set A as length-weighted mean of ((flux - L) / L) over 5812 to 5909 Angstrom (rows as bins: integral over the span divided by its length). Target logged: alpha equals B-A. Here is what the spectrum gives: 0.04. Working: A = -0.043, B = -0.002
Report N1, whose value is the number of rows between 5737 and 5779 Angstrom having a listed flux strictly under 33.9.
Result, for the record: 2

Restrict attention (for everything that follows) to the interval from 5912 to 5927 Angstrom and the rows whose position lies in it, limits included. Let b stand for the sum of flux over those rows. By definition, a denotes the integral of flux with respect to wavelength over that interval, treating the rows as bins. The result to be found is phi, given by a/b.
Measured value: 2.50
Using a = 523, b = 209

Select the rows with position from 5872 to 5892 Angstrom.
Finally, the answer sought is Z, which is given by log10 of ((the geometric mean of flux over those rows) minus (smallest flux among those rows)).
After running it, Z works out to 0.84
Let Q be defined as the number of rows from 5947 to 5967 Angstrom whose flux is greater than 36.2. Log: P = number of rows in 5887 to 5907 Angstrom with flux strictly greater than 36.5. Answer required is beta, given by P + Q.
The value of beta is 4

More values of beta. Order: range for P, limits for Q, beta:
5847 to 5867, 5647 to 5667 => 4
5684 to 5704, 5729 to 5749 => 6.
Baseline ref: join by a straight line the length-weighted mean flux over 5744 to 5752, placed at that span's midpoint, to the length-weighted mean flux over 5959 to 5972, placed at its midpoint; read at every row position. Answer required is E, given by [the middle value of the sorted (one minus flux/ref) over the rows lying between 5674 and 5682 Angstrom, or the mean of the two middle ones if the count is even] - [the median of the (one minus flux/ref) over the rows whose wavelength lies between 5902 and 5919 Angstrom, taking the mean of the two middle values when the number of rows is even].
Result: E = -0.03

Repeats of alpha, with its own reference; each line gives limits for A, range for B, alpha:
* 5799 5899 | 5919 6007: 0.01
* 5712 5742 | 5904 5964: -0.06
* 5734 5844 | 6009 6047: -0.03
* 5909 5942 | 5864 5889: -0.02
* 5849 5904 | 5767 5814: 0.10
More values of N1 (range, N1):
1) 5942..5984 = 4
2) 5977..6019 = 3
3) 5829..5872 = 2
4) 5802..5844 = 2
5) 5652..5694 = 4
